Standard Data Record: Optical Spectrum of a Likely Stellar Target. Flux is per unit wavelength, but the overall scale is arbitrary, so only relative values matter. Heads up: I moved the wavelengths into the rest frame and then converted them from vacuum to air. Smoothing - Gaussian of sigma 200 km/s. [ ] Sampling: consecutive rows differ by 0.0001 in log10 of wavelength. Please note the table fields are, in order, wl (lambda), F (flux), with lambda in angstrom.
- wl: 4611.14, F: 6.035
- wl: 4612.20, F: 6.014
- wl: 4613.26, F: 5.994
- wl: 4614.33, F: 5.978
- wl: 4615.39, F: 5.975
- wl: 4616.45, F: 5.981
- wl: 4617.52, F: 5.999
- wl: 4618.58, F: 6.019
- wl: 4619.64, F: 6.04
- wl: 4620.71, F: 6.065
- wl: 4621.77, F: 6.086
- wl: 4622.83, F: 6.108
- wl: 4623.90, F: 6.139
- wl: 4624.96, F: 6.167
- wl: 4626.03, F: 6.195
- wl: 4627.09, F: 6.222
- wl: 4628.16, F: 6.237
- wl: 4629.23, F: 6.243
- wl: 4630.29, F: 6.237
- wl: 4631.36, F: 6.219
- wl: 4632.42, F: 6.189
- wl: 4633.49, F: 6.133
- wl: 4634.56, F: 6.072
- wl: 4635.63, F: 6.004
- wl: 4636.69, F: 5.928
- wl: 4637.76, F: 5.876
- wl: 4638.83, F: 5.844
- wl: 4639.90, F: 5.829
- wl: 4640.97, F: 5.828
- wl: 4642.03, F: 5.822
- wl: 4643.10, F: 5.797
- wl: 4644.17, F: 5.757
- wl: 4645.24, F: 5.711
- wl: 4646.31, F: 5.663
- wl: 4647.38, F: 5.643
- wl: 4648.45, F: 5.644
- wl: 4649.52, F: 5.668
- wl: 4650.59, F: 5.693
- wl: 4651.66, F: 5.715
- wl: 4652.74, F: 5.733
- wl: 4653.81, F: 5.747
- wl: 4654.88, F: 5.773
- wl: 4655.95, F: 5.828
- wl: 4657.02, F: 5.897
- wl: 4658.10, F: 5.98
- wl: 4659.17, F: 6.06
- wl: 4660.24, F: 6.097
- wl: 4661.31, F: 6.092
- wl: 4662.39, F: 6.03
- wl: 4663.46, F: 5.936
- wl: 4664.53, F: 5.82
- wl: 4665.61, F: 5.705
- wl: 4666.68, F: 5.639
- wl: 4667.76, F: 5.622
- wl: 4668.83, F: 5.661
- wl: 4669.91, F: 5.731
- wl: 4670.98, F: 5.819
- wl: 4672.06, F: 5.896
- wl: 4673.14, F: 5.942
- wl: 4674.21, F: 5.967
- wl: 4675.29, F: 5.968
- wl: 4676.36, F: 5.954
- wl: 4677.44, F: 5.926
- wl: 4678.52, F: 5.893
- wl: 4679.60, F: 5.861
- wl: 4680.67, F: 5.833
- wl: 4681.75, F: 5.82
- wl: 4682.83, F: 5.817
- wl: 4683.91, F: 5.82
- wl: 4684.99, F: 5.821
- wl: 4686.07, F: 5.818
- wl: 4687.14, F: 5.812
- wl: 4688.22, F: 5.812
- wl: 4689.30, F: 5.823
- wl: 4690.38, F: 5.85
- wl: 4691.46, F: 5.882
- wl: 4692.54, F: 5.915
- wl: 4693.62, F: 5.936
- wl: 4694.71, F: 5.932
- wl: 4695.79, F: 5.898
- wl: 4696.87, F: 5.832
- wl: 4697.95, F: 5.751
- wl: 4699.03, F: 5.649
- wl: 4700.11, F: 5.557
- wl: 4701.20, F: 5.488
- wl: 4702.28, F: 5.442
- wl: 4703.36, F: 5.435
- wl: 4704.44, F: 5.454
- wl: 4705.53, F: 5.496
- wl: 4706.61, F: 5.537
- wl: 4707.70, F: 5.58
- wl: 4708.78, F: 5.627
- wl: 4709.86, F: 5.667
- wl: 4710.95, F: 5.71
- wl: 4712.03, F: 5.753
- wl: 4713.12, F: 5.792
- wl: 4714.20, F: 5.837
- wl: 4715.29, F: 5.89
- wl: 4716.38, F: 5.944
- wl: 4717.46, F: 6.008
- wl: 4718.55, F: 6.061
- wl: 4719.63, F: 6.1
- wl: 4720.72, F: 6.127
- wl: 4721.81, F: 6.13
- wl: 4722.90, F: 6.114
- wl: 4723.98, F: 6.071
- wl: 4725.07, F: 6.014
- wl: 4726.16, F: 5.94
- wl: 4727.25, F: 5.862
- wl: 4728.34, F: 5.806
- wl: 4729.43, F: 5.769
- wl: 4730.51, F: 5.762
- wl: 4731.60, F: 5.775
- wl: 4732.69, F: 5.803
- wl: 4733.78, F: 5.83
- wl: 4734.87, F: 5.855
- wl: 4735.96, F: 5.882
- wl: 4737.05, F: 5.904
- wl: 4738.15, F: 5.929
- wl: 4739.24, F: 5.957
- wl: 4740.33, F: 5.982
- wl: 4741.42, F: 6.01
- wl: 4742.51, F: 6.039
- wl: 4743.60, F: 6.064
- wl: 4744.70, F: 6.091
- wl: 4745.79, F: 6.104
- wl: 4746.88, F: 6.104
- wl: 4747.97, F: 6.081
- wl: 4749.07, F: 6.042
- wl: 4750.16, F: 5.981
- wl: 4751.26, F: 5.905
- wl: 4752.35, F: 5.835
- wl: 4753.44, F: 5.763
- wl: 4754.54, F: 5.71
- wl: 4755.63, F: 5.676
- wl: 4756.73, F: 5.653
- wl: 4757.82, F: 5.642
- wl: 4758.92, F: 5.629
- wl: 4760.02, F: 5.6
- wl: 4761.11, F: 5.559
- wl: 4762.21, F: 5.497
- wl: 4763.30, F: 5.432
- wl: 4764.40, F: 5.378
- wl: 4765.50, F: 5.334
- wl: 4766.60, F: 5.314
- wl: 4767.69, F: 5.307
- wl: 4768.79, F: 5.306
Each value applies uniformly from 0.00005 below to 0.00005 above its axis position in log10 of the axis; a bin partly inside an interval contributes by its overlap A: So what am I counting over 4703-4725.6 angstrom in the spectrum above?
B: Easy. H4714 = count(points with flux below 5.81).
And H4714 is 10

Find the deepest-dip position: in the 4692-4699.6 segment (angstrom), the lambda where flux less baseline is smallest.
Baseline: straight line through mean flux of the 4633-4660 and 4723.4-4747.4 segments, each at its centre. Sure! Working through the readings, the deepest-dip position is 4699.03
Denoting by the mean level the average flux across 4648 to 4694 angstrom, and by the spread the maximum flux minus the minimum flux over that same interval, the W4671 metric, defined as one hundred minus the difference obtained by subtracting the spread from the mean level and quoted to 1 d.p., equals 94.6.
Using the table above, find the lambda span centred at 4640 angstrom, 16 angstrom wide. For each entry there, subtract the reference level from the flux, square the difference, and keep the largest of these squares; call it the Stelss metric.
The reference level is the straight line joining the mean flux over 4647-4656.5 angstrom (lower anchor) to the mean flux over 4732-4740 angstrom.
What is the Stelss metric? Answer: 0.26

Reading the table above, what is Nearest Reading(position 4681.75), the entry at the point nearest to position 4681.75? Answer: 5.82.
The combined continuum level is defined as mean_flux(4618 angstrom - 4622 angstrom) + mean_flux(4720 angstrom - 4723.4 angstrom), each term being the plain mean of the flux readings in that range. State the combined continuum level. 12.2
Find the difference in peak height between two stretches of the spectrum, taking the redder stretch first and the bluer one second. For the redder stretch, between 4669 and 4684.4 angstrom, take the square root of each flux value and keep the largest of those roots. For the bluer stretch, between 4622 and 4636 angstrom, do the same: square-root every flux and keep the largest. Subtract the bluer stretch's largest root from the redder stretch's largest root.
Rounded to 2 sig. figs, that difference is -0.056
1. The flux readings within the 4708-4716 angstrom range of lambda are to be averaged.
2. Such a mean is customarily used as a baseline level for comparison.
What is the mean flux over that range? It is 5.75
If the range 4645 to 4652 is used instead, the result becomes 5.68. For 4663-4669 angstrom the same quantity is 5.73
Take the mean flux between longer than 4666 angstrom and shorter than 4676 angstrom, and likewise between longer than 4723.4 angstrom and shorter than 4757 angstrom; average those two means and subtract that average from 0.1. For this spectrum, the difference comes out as -5.76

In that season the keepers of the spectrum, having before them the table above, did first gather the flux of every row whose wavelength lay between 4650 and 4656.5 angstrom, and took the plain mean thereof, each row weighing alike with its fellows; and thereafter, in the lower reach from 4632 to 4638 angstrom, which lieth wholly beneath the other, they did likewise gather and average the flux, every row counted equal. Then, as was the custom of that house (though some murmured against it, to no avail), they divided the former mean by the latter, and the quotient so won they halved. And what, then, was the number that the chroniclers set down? 0.476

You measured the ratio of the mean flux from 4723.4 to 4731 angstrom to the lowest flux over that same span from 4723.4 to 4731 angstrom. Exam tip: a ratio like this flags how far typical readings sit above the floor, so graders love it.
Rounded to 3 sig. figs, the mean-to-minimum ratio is 1.02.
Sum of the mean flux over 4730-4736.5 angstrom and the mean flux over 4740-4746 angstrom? 11.9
